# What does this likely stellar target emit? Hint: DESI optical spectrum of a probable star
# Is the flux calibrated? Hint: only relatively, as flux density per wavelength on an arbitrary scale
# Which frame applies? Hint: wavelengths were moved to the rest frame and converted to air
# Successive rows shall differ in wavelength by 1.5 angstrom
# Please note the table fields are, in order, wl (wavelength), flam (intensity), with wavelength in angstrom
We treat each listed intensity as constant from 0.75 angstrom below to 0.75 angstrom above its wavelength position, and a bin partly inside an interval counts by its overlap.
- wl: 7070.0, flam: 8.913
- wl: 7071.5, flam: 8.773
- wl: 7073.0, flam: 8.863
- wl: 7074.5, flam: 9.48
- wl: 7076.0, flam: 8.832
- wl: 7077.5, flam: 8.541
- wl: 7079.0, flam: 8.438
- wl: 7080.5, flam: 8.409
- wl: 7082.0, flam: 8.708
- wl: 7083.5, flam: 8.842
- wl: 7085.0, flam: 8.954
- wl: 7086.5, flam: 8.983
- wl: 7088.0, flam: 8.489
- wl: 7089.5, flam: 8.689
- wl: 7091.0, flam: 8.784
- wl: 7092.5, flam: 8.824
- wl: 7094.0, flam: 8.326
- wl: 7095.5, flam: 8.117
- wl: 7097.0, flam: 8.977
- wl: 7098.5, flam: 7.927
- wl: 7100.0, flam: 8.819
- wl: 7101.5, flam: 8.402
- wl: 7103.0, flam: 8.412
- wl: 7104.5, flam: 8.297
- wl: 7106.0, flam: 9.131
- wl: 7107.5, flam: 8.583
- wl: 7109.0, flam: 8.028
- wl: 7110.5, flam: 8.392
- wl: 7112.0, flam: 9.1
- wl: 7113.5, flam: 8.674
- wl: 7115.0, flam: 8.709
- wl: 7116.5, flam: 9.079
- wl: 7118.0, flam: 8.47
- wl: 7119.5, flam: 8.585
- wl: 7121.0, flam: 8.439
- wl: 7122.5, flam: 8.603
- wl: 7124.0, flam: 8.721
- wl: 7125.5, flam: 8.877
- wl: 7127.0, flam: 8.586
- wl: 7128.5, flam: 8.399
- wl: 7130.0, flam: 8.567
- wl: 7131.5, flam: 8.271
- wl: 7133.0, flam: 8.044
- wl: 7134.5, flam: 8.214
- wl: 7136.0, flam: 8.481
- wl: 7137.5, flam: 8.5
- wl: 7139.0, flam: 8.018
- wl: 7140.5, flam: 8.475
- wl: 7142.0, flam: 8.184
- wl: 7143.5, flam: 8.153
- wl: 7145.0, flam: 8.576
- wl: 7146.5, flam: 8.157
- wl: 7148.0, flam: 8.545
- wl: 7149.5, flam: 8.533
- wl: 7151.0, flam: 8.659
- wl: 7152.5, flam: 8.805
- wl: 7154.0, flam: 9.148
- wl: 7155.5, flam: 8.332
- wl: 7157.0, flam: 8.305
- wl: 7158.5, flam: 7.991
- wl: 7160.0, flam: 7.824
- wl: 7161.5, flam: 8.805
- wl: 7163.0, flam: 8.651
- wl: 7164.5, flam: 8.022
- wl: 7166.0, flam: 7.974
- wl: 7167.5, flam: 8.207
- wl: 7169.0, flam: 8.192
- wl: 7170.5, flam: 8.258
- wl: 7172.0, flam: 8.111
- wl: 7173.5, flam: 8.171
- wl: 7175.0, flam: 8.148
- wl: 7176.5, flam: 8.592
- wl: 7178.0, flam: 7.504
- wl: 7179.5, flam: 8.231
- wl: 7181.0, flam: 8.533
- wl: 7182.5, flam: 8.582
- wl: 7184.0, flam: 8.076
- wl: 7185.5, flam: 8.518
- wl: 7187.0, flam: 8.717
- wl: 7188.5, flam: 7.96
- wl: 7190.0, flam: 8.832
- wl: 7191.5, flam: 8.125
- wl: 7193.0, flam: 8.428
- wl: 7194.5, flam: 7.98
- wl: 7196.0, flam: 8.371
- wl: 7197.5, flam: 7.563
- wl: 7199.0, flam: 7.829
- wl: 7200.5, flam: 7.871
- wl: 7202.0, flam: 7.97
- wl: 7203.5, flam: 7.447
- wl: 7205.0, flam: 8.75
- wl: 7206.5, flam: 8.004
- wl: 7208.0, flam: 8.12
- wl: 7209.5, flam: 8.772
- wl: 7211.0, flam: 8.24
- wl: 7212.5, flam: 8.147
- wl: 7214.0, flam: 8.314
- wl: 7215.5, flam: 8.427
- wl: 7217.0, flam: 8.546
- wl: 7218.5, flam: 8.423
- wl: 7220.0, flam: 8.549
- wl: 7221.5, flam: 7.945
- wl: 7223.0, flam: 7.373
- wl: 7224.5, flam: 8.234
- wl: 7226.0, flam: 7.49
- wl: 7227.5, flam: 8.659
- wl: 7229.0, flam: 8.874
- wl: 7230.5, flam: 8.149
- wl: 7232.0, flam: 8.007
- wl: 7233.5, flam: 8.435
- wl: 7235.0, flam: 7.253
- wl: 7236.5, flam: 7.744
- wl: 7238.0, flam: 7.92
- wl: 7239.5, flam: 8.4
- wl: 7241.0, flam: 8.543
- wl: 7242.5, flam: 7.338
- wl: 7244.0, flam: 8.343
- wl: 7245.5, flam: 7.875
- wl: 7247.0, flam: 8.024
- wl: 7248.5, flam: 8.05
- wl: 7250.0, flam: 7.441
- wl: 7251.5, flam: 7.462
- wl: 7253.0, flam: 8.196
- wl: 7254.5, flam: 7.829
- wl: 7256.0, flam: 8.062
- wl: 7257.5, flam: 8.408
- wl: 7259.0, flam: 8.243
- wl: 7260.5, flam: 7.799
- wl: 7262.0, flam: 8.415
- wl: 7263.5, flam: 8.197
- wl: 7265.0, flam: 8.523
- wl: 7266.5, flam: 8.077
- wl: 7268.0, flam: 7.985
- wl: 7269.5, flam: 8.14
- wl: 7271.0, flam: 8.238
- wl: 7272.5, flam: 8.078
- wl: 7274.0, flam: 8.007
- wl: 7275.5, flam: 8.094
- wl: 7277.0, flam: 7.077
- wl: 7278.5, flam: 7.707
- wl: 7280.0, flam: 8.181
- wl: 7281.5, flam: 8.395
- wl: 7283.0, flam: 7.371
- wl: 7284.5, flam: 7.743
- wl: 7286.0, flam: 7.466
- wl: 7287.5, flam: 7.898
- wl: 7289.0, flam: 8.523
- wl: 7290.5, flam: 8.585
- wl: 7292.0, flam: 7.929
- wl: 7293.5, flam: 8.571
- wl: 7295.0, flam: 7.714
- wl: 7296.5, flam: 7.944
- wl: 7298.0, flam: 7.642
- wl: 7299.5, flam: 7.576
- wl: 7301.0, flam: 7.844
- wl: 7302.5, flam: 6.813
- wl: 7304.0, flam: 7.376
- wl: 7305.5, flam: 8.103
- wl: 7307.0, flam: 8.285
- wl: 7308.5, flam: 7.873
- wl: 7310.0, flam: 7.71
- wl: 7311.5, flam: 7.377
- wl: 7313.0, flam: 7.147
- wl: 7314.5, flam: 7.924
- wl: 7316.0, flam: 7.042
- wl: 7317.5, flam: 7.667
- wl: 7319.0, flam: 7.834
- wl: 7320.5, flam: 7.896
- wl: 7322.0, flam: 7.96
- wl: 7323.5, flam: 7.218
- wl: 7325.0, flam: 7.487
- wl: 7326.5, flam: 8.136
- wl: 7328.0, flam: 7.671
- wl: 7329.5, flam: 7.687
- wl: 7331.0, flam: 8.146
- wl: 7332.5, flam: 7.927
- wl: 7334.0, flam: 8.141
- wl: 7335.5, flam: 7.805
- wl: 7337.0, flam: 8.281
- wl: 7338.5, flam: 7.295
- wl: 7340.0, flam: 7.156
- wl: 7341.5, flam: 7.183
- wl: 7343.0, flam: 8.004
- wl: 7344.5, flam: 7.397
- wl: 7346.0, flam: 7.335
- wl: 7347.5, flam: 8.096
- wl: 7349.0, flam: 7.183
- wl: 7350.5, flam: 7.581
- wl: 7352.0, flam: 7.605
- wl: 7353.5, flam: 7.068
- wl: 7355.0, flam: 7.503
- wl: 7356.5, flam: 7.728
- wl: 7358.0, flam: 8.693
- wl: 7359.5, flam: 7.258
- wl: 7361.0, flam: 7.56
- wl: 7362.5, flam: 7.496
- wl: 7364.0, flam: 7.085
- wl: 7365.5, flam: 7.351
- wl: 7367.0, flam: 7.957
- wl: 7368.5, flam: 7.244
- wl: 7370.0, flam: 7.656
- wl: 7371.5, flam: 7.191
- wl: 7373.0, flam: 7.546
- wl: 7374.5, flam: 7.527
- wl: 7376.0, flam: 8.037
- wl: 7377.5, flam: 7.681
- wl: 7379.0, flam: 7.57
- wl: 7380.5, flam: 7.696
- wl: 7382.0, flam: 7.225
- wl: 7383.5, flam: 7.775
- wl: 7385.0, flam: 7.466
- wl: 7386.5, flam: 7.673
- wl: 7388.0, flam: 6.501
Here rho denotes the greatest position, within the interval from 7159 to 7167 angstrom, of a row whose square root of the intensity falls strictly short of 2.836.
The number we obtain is 7166.0 angstrom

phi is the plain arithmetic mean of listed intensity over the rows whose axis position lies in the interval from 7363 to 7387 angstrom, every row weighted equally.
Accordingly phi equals 7.5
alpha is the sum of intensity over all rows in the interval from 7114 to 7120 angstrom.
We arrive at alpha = 35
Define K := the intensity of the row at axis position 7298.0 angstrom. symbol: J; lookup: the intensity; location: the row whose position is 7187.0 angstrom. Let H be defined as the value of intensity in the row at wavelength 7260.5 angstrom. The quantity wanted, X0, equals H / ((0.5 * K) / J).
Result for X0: 17.8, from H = 7.799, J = 8.717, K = 7.642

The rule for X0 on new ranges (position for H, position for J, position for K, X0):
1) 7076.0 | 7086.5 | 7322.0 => 19.9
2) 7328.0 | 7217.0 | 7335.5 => 16.8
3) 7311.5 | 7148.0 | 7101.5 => 15.0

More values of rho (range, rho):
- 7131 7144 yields 7139.0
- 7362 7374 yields 7373.0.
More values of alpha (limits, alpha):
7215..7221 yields 34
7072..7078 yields 36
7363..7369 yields 30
